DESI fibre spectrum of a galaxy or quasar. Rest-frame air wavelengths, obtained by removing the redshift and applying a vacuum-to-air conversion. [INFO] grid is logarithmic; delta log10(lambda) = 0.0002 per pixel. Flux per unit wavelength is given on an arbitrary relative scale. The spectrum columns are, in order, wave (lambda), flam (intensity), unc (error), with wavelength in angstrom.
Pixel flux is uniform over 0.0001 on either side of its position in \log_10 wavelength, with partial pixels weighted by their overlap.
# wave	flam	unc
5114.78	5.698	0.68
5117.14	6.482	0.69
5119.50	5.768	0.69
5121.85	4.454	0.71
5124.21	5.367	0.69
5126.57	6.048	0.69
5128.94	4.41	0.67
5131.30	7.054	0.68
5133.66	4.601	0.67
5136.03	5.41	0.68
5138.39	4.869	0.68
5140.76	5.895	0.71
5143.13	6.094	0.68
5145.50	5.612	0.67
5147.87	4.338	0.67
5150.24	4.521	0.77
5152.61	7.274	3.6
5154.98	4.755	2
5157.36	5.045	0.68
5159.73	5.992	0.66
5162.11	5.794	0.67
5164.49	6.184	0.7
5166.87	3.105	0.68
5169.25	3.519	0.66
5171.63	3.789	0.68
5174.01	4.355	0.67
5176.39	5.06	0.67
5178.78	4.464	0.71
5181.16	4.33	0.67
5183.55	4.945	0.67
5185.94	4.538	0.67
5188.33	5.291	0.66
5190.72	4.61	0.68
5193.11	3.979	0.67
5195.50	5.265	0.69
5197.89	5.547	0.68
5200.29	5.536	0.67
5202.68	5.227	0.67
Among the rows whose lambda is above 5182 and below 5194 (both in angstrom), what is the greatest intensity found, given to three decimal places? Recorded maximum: 5.291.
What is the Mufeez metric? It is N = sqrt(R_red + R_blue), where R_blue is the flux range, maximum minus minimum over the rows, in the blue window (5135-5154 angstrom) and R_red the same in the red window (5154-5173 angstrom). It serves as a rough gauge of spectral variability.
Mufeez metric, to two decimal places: 2.45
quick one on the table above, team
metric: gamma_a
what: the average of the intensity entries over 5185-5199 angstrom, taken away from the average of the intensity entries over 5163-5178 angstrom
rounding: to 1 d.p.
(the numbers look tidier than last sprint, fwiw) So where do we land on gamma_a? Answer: -0.5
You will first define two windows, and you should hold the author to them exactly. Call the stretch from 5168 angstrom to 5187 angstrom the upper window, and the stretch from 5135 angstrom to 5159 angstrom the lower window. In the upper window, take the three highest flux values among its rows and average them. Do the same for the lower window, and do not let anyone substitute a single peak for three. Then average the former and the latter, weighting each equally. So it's 5.6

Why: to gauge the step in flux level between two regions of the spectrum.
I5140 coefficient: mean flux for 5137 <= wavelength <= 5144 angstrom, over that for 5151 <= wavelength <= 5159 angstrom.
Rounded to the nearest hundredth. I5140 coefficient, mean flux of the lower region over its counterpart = 0.99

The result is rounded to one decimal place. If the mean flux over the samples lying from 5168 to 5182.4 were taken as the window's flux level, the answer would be 4.3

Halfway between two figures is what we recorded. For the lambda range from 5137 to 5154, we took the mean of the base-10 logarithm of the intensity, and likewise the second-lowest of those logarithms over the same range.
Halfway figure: 0.695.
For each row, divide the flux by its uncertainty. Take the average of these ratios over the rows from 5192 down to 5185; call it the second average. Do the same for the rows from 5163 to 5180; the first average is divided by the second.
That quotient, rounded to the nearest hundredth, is 0.89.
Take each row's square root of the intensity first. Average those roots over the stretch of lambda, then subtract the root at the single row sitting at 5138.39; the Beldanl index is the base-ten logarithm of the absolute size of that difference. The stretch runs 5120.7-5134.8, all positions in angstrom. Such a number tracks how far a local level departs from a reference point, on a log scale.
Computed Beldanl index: -1.0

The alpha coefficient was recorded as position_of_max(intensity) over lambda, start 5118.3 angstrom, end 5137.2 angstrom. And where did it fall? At 5131.30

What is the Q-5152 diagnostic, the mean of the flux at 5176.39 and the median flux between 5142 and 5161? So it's 5.19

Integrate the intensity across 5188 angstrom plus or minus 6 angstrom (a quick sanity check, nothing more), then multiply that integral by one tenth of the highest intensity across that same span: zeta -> 30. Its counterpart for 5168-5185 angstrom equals 37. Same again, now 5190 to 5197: 17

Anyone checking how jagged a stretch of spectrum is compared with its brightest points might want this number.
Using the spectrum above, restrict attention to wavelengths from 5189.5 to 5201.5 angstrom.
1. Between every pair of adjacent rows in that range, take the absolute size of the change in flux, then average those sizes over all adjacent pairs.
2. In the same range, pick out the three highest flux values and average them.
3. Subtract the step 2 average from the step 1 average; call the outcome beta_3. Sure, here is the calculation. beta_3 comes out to -4.9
